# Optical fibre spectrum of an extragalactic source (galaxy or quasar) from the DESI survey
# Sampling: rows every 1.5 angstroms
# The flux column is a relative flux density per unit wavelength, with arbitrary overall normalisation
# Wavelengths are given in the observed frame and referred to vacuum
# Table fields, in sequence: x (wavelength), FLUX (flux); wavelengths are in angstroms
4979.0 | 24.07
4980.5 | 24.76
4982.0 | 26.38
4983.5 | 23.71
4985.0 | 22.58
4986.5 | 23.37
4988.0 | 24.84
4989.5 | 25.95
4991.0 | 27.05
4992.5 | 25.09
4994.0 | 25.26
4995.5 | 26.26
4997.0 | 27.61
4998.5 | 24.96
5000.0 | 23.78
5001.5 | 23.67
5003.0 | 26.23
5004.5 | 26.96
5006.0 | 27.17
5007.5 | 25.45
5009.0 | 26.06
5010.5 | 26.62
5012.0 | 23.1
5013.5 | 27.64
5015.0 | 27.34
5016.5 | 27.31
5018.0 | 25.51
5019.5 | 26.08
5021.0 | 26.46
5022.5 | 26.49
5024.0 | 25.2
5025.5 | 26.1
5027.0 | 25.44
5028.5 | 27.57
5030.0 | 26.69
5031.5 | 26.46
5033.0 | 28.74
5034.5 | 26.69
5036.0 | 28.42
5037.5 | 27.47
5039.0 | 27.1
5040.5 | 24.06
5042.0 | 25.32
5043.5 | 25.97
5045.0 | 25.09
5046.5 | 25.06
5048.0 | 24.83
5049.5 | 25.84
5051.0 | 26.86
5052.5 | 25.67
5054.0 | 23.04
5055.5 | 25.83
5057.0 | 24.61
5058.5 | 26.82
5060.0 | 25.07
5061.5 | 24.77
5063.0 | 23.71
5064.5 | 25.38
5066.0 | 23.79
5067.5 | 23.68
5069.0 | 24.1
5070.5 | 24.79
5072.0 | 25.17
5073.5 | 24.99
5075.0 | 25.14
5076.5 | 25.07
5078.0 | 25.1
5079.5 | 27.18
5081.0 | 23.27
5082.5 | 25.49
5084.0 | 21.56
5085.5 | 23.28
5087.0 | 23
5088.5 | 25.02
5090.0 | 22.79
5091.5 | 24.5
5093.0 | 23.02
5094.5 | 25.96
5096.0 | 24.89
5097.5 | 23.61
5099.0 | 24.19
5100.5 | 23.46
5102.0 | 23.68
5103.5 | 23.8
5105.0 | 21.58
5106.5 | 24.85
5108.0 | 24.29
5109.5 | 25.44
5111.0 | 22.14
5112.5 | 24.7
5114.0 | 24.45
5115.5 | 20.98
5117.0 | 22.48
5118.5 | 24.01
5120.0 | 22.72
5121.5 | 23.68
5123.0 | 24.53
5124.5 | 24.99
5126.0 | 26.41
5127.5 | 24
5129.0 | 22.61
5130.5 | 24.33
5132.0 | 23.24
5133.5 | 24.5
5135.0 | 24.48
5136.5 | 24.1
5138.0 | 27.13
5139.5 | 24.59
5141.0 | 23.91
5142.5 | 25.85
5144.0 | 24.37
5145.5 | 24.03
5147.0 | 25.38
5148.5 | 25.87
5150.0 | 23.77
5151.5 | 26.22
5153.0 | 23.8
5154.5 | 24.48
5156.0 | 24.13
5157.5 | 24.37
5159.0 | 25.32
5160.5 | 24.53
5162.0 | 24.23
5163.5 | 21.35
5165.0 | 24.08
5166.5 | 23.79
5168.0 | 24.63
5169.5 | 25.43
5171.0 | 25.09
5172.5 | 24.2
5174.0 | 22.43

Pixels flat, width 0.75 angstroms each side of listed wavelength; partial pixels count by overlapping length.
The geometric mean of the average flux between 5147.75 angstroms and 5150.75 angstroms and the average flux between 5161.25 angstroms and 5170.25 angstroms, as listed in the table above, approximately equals 24.4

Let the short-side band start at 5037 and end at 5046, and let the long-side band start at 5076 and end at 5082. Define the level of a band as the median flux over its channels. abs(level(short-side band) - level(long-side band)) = 0.56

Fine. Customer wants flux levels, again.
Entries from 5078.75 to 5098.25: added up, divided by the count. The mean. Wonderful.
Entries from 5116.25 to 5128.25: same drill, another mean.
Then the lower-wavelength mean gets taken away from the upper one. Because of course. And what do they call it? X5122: 0.0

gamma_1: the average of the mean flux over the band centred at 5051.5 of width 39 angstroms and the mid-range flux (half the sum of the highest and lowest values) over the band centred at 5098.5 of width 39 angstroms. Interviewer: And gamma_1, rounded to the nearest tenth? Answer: 24.8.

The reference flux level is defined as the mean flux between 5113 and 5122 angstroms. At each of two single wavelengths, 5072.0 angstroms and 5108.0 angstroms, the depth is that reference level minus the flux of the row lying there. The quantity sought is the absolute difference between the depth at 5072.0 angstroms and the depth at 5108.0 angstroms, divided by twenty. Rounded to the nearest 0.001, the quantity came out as 0.044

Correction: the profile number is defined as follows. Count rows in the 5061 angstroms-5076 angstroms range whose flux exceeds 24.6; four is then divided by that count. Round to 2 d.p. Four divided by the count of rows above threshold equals 0.67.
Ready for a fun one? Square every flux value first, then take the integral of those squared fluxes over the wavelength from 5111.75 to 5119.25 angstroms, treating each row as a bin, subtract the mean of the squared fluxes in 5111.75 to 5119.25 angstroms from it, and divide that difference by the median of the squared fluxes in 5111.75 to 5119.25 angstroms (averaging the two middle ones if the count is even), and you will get 6.2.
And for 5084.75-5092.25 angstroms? 6.8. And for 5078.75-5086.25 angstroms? 7.0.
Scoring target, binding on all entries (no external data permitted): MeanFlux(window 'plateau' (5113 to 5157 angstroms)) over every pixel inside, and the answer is 24.3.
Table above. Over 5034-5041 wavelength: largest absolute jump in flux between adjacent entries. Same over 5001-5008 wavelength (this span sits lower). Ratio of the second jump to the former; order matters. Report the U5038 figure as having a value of 0.84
